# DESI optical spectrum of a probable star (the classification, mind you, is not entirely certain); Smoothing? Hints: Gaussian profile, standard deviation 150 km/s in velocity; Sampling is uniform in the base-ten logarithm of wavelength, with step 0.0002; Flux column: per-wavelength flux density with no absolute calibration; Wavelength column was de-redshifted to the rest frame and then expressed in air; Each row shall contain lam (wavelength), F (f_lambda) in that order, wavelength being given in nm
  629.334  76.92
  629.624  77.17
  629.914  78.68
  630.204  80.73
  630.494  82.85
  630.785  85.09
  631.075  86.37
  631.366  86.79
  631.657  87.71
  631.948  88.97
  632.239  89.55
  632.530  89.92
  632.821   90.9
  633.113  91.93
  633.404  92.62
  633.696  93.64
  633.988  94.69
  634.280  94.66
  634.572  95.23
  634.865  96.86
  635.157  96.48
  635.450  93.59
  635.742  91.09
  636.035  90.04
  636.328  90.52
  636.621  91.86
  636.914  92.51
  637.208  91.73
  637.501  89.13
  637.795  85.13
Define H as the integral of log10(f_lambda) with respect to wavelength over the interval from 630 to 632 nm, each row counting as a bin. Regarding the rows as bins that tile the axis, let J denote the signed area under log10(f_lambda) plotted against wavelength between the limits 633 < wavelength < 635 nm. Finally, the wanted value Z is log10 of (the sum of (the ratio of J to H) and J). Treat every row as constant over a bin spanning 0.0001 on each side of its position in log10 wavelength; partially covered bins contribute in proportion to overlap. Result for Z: 0.696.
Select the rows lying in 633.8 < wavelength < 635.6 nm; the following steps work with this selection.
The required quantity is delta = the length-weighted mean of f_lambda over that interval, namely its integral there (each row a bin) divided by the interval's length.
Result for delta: 95.2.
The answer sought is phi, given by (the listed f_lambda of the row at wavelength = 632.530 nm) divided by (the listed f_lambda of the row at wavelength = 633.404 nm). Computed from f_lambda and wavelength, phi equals 0.97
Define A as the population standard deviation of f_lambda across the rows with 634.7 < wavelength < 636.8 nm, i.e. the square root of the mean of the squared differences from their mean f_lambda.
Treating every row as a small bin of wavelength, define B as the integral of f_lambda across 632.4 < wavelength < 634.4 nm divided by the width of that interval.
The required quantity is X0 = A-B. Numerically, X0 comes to -90.0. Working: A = 2.6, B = 92.6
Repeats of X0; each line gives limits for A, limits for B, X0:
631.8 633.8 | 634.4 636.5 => -91.8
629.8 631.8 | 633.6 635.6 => -91.9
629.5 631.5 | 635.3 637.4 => -88.1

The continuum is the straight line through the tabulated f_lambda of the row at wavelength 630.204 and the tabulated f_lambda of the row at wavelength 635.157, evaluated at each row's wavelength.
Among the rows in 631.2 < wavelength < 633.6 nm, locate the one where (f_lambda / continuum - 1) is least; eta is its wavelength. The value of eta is 633.404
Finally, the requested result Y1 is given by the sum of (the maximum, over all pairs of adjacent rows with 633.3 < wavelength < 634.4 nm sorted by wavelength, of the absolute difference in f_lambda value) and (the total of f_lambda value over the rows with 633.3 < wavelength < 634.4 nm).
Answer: 377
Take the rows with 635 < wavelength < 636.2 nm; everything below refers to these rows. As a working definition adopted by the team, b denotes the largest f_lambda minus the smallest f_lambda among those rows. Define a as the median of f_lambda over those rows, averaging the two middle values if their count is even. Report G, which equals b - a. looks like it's -86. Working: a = 92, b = 6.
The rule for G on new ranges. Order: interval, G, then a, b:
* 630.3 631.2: -82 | 85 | 4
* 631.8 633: -88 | 90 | 2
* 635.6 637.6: -88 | 91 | 3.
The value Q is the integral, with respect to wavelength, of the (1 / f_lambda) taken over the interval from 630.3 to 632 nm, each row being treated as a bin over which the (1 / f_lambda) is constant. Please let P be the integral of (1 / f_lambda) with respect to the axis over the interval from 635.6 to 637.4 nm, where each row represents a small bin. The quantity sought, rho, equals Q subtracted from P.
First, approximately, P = 0.0197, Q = 0.0198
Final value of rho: 0.0000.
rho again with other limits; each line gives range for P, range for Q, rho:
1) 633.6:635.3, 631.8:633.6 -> -0.0020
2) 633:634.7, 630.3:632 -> -0.0016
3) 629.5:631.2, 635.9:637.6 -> 0.0021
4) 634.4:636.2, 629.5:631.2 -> -0.0016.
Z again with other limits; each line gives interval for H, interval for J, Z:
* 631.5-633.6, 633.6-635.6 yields 0.692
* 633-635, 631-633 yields 0.689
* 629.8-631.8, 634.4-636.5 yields 0.717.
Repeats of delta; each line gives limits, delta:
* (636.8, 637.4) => 91.9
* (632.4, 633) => 90.5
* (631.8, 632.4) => 89.3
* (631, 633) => 88.7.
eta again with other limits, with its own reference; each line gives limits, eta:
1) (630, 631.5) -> 630.204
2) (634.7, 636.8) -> 636.328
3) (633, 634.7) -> 634.572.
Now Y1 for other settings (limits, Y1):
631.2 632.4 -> 354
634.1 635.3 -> 385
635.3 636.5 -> 368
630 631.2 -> 337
